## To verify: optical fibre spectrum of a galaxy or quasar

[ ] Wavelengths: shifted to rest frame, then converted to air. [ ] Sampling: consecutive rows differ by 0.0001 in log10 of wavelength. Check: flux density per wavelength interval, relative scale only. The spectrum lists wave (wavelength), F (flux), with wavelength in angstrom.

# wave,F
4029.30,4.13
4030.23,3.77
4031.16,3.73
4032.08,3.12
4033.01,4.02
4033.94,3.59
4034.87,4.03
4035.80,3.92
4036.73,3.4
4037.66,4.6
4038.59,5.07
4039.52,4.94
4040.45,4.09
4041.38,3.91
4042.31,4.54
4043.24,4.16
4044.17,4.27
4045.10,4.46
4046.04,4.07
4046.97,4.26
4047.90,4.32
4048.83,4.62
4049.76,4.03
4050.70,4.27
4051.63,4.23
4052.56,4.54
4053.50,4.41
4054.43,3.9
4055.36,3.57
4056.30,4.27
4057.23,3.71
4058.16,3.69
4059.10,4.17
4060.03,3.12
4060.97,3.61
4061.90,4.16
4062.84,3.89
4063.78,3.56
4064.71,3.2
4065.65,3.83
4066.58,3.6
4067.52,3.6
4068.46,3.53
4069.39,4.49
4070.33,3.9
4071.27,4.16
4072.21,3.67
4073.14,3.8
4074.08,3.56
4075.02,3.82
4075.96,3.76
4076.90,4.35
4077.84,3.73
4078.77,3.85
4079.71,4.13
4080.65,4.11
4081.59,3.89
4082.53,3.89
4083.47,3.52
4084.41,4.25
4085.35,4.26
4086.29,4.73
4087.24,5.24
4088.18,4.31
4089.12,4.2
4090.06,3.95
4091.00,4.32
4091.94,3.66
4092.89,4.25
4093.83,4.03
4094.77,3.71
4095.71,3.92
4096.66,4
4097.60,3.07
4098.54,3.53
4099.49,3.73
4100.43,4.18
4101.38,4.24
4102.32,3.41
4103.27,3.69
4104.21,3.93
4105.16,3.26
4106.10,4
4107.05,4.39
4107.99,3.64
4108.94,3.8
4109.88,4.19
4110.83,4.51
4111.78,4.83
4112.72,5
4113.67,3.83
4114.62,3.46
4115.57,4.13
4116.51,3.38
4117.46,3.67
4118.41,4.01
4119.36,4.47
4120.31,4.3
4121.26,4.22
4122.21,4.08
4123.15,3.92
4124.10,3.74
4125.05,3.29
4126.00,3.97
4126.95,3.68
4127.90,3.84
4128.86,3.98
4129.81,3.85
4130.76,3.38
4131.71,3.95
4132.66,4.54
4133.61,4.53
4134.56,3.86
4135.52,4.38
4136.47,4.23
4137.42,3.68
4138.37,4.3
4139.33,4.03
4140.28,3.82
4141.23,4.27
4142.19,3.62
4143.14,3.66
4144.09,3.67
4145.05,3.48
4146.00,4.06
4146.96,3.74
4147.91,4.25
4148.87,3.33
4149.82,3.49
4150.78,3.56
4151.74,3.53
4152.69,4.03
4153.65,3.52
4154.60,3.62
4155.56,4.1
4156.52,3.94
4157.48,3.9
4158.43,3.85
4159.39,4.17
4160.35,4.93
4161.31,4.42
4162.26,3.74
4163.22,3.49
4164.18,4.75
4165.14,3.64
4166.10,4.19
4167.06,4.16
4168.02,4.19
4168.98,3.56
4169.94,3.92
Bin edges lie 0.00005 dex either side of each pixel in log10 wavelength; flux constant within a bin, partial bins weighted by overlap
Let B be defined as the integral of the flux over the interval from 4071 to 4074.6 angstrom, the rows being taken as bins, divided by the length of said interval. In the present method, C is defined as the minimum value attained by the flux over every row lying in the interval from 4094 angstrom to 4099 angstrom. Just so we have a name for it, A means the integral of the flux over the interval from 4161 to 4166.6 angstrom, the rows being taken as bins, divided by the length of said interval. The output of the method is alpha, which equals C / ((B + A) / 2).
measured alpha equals 0.79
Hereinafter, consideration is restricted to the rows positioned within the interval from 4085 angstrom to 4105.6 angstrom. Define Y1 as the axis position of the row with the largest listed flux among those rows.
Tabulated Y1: 4087.24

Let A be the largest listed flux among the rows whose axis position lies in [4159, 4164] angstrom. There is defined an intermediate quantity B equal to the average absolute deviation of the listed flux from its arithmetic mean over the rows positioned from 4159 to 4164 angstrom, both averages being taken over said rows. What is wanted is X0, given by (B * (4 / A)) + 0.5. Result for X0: 0.85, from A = 4.93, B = 0.428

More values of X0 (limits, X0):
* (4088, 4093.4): 0.69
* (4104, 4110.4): 0.75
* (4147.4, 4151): 0.78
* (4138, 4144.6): 0.73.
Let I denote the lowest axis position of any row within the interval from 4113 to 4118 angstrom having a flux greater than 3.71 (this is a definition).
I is 4113.67 angstrom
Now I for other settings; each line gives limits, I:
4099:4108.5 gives 4099.49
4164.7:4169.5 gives 4166.10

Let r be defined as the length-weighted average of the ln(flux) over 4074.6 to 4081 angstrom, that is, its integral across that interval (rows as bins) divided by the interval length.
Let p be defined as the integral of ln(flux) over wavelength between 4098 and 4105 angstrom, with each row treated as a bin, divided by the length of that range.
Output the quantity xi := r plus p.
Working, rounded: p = 1.33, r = 1.38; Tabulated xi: 2.70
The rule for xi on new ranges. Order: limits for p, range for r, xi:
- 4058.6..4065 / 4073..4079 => 2.64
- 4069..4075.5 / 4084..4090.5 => 2.84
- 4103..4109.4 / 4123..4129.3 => 2.66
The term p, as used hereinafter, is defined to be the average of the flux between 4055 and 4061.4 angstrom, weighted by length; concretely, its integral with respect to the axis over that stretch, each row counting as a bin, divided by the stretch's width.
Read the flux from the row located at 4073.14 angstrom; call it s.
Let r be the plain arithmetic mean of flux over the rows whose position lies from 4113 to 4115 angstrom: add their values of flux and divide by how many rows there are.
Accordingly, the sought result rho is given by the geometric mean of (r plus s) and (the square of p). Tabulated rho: 10.2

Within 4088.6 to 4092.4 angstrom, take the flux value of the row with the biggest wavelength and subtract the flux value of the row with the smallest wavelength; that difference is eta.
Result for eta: -0.5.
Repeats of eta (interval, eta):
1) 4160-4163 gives -1.2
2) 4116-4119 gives 0.6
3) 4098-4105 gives 0.4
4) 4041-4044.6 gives 0.4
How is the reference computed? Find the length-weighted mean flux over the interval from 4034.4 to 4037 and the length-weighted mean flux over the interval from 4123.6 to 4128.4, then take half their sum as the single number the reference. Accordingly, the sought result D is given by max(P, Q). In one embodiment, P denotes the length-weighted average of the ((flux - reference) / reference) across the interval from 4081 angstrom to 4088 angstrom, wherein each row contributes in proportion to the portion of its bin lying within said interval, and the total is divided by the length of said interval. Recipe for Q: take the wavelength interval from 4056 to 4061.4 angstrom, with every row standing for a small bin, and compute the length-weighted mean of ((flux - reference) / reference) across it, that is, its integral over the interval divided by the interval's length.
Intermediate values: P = 0.13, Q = 0.00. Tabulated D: 0.13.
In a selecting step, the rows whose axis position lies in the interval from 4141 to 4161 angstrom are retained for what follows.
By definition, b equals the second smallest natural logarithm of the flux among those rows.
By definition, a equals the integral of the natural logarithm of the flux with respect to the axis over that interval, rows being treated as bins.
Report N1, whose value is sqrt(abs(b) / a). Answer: 0.216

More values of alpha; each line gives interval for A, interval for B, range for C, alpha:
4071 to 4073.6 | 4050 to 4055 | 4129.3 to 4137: 0.83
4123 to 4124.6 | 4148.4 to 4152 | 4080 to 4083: 1.07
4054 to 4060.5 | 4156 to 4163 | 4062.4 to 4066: 0.81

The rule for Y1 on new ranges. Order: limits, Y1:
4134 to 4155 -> 4135.52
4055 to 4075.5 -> 4069.39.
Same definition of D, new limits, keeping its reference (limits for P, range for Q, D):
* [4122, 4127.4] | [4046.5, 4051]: 0.15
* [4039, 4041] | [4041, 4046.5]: 0.20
